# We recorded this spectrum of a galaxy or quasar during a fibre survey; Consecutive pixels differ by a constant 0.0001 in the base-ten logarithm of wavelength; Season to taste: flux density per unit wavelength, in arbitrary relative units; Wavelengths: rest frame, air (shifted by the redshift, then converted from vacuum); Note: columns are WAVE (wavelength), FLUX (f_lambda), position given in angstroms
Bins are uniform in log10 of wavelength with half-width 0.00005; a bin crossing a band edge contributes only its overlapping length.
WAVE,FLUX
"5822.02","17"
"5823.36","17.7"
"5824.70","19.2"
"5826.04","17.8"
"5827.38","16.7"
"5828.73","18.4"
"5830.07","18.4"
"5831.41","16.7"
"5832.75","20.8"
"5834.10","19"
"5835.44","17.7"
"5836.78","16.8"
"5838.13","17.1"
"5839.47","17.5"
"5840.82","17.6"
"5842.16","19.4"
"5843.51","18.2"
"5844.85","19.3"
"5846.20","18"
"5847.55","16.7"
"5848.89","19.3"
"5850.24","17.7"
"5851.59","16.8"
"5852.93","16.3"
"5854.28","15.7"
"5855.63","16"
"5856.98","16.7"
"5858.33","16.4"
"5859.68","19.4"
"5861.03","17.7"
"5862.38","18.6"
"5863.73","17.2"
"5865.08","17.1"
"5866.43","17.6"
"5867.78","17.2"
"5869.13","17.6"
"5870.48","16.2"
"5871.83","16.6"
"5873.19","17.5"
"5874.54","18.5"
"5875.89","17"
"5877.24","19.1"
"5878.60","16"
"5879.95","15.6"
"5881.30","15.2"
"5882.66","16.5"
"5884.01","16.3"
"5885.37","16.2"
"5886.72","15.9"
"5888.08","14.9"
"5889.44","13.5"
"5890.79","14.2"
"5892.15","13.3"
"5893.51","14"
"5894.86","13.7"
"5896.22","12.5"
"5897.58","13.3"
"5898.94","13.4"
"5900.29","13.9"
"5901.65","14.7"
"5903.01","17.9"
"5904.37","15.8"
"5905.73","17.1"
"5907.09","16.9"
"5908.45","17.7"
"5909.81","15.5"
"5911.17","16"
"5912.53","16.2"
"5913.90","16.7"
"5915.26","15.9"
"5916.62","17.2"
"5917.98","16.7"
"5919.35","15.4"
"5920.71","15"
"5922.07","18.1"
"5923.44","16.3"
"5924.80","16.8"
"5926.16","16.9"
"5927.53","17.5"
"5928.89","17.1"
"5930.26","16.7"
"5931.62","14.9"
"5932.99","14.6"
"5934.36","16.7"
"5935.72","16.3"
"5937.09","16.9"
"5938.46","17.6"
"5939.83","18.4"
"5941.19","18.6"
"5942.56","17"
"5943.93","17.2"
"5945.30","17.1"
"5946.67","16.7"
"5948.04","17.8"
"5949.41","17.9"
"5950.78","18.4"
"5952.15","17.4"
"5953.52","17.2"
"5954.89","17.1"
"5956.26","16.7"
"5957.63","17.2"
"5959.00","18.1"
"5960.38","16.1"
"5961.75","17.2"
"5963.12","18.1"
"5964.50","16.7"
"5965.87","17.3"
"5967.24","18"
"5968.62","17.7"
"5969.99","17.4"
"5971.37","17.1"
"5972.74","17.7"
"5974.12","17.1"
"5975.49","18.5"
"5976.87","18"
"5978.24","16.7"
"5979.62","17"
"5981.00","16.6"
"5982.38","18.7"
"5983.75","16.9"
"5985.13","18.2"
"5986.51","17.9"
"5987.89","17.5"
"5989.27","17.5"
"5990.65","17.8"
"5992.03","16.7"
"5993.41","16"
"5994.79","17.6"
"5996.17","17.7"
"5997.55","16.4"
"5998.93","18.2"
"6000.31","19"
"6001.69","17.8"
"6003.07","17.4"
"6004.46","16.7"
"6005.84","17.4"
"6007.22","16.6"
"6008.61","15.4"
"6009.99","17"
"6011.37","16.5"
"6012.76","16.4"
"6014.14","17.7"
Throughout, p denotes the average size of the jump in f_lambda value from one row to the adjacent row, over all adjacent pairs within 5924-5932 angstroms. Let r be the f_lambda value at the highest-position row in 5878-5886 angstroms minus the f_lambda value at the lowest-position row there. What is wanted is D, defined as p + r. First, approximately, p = 0.66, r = 0.2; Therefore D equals 0.9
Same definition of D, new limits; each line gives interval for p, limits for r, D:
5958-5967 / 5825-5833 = 4.2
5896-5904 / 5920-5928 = 3.6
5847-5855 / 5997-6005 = 1.5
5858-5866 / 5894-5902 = 2.4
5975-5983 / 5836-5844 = 2.3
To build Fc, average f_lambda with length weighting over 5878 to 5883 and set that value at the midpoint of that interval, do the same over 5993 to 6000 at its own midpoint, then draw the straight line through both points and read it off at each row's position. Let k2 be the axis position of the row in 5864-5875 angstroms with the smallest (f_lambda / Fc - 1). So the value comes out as 5870.48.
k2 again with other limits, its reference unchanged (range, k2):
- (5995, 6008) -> 5997.55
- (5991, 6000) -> 5993.41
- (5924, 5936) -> 5932.99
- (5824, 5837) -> 5831.41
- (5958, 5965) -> 5960.38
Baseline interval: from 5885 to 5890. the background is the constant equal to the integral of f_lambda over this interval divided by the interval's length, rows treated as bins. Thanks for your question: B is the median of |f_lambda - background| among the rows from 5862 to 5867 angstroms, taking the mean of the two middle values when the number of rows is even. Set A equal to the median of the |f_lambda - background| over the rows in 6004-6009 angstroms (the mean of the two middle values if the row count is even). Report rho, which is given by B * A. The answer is 4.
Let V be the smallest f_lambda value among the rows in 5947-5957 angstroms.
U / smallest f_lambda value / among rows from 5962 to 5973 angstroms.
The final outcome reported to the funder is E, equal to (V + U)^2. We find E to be 1116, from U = 16.7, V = 16.7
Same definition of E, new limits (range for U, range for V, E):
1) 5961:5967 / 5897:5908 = 900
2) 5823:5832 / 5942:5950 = 1116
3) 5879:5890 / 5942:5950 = 912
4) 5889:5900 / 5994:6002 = 835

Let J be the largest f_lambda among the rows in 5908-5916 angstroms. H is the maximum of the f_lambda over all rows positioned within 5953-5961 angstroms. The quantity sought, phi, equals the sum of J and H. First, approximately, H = 18.1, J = 17.7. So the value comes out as 35.8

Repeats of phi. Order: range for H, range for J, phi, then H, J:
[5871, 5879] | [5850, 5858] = 36.8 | 19.1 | 17.7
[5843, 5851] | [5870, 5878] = 38.4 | 19.3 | 19.1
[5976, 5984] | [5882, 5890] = 35.2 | 18.7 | 16.5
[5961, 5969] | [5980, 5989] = 36.8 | 18.1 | 18.7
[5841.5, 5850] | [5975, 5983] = 38.1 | 19.4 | 18.7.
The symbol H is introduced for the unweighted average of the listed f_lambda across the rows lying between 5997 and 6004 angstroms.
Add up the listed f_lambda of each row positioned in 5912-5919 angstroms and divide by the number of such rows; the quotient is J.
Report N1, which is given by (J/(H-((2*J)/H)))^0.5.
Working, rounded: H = 17.8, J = 16.5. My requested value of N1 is 1.02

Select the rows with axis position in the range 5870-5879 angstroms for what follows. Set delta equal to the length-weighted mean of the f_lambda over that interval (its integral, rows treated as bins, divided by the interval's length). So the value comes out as 17.3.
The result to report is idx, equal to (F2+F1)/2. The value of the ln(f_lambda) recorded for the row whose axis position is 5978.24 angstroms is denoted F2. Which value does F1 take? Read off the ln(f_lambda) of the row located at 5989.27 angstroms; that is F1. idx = 2.84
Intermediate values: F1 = 2.86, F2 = 2.82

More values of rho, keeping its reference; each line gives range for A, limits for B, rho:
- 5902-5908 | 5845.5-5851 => 5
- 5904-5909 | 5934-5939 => 3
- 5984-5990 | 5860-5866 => 6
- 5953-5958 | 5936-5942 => 6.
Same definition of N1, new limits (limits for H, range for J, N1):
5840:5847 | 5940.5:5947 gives 1.02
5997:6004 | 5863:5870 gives 1.05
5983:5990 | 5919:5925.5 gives 1.02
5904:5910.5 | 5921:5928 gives 1.09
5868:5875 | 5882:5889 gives 1.02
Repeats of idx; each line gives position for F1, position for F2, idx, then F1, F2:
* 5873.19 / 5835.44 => 2.87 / 2.86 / 2.87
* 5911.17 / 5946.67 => 2.79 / 2.77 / 2.82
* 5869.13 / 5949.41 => 2.88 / 2.87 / 2.88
